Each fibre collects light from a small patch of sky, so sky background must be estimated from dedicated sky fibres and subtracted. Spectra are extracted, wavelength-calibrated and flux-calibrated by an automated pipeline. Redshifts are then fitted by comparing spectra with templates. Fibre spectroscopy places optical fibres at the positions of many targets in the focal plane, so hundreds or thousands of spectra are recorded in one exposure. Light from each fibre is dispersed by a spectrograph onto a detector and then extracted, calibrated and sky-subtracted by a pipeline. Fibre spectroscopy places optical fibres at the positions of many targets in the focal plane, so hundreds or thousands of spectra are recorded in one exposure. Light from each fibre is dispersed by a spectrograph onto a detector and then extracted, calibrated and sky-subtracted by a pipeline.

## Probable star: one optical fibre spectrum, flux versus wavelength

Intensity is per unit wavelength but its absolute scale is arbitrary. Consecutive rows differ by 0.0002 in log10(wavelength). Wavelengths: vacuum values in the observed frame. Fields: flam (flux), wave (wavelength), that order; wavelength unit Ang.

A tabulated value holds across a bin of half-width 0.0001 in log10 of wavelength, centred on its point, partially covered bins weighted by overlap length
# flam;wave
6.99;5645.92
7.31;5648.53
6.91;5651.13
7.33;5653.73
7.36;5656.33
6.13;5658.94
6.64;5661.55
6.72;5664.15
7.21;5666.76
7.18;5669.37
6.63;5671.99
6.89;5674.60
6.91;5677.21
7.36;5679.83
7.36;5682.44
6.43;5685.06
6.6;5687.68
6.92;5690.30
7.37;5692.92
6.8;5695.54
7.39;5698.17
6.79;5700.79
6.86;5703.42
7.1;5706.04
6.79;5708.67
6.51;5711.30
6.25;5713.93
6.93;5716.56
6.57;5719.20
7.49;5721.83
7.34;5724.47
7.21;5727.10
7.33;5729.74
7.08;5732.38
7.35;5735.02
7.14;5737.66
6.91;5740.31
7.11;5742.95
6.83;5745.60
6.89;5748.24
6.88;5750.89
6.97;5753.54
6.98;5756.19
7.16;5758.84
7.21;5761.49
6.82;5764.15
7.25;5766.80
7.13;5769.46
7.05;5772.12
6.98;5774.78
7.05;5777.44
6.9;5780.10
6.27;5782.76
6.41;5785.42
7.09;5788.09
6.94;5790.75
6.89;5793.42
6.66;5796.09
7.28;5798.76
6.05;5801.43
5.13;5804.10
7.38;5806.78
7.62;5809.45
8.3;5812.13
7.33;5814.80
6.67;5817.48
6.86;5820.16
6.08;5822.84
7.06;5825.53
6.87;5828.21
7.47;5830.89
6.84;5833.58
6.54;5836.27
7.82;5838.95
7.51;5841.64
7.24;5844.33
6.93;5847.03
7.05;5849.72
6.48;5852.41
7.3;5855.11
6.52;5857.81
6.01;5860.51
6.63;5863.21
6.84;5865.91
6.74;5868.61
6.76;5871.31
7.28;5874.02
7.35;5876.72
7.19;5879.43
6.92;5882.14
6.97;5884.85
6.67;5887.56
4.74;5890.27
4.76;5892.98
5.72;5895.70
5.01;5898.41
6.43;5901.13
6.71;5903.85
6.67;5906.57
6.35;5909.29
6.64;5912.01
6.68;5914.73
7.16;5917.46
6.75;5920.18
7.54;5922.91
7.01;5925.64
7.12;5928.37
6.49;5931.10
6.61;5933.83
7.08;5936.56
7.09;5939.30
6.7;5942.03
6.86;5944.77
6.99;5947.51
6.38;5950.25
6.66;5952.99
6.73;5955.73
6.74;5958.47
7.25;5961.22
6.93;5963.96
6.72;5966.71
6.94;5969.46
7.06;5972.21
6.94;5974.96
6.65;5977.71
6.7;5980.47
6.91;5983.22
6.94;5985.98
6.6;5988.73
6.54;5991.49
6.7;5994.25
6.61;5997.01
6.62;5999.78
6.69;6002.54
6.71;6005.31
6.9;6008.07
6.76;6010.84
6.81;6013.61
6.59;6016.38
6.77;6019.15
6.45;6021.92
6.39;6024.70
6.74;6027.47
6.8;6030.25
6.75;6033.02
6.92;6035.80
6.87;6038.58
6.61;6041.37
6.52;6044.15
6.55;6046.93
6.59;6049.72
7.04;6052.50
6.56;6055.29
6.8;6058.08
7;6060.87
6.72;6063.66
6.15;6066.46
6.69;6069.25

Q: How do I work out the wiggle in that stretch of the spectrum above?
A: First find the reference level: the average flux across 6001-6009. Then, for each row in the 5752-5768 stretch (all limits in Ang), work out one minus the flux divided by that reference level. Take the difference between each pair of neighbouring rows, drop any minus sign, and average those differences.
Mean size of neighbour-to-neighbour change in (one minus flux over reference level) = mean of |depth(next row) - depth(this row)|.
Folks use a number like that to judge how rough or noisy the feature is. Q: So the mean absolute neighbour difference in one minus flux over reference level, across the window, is 0.031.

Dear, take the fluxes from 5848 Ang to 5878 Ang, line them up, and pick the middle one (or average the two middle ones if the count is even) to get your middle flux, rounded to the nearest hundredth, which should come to 6.76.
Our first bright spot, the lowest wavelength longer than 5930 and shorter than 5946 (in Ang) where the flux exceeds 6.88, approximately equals 5936.56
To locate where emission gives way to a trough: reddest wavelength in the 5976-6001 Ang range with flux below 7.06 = 5999.78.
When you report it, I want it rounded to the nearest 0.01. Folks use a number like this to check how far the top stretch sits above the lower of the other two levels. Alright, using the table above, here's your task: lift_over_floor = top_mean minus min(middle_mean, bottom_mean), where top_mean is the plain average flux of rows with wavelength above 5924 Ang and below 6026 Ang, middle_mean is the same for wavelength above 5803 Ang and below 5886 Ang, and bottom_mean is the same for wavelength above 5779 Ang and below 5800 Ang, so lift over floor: -0.03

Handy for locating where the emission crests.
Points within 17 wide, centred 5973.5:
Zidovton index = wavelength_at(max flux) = 5972.21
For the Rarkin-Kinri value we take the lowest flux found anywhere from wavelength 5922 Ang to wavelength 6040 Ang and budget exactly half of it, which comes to 3.19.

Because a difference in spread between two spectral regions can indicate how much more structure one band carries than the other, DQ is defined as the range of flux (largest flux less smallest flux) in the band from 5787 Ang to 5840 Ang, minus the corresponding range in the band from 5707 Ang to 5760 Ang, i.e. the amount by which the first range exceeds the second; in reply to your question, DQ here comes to 1.9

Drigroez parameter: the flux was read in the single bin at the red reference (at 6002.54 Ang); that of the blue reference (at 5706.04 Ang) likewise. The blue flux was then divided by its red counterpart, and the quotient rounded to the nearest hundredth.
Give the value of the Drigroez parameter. 1.06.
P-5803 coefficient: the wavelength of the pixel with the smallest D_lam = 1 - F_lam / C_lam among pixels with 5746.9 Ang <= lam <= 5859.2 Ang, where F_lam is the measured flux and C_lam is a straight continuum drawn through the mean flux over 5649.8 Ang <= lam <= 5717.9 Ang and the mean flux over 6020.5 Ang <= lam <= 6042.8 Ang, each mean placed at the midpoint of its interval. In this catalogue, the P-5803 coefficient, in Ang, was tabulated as 5812.13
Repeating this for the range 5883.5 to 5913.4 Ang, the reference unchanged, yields 5884.85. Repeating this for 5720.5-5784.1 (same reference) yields 5721.83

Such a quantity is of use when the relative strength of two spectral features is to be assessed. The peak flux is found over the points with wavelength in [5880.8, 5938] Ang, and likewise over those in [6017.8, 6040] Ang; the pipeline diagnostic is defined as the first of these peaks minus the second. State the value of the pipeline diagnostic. 0.62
